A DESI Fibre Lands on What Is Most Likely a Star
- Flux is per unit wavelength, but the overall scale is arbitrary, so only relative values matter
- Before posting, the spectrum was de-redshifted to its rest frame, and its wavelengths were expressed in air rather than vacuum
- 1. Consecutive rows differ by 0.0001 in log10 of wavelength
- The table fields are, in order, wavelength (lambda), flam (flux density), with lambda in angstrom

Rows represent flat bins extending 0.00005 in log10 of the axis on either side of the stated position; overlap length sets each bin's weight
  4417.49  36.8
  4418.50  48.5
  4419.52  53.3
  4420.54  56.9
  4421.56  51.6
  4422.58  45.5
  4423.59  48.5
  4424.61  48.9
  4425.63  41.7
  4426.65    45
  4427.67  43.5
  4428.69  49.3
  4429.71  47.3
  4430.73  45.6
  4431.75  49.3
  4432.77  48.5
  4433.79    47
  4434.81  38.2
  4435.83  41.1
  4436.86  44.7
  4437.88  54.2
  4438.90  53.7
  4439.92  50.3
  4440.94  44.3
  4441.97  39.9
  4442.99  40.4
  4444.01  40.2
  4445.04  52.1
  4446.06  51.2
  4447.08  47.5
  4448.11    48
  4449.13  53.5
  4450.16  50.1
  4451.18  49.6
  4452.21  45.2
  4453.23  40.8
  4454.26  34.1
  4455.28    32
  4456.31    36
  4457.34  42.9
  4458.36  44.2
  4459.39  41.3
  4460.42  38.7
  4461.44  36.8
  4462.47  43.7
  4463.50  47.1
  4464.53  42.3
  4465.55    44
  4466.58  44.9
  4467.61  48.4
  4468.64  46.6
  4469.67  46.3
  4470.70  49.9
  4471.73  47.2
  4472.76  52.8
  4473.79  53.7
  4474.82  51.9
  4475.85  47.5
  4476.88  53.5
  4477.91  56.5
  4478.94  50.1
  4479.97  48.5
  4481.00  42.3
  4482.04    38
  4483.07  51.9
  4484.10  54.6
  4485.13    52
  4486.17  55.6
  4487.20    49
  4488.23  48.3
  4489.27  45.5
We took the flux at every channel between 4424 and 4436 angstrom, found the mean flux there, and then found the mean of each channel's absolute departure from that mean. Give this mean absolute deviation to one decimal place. 3.0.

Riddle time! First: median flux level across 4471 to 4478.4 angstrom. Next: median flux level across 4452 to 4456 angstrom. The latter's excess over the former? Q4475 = -15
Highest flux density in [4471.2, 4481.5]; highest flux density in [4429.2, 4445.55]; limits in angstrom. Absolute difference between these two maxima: 2.3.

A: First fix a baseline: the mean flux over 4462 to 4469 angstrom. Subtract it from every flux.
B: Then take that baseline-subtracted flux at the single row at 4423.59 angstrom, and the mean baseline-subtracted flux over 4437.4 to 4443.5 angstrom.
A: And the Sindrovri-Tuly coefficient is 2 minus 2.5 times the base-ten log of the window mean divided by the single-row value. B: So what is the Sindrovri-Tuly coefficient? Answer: 2.6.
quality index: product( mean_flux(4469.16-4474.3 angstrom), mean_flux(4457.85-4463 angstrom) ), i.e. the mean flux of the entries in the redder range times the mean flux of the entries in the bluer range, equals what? 2046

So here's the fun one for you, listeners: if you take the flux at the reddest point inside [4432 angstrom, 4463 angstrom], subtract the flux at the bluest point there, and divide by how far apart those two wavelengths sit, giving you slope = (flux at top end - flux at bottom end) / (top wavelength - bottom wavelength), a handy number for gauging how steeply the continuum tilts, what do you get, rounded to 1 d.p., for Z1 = -0.2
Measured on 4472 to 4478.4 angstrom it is 0.7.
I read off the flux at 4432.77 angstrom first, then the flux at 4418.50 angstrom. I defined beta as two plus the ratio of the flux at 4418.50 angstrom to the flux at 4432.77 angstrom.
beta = 3.00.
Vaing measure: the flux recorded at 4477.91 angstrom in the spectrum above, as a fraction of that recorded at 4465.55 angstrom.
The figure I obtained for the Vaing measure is 1.28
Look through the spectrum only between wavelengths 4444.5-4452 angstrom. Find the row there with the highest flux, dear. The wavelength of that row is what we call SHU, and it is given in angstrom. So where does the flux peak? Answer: 4449.13 angstrom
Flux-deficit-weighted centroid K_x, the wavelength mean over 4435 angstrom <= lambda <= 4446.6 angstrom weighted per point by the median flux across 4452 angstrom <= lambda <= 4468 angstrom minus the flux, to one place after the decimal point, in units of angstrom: 4441.0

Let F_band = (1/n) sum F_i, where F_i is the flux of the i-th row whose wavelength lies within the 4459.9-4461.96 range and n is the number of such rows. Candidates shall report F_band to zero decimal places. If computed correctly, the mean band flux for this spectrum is 38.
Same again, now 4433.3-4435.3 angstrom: 43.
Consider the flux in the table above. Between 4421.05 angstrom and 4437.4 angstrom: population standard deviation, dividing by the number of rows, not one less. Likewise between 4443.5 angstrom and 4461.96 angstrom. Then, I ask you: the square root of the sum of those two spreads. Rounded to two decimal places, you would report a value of 3.13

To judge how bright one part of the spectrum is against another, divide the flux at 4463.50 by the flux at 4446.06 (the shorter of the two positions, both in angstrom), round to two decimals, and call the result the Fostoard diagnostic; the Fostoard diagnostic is 0.92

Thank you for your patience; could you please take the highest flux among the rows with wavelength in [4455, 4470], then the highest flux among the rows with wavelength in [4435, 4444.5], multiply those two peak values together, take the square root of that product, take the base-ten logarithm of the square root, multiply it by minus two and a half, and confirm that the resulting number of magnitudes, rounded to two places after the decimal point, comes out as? -4.27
